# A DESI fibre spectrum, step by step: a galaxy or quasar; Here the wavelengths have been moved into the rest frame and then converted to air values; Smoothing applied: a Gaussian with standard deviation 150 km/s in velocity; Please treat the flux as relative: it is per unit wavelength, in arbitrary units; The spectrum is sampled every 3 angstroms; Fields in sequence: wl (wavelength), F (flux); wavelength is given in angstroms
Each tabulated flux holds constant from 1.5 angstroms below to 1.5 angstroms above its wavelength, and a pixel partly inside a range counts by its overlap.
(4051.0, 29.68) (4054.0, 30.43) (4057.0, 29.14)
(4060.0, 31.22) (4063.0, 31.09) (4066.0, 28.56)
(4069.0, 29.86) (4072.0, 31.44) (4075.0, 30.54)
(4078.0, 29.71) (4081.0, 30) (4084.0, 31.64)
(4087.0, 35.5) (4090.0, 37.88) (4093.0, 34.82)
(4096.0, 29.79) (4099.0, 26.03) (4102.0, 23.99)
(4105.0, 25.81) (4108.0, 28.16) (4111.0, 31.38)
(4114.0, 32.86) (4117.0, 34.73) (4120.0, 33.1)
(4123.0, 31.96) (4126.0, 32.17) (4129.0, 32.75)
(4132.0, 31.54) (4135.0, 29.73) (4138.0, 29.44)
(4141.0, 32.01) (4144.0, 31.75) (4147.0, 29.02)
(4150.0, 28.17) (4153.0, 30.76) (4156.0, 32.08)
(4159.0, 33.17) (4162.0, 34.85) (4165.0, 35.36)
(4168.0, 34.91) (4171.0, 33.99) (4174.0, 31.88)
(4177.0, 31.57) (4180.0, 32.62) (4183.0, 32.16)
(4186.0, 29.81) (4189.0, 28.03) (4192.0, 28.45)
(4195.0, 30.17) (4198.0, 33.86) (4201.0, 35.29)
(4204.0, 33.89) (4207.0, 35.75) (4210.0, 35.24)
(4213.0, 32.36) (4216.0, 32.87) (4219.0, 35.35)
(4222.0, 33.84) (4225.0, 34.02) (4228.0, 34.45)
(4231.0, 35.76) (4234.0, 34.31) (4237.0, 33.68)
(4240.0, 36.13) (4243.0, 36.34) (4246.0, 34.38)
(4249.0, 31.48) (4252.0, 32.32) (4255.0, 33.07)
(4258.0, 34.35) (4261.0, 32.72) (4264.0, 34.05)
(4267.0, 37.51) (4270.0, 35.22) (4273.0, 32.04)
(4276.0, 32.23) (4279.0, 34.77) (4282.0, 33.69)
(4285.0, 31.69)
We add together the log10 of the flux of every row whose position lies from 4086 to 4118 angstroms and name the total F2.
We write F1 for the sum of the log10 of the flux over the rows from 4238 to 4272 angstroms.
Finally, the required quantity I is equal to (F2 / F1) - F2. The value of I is -15.39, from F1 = 16.9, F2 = 16.4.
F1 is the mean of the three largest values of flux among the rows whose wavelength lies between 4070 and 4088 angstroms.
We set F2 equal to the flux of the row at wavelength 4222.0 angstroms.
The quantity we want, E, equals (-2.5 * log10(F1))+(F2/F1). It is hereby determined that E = -2.8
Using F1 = 32.9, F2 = 33.84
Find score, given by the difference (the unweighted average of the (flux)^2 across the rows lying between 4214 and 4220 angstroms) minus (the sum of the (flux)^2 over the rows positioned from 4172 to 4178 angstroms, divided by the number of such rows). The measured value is 159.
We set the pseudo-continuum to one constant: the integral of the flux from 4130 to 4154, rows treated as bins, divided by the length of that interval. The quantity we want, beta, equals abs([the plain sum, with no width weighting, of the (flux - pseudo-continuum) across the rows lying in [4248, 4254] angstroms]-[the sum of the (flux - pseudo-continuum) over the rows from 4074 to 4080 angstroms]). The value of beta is 4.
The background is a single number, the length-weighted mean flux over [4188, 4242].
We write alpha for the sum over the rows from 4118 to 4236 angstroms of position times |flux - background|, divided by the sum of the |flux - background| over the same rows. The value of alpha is 4171.5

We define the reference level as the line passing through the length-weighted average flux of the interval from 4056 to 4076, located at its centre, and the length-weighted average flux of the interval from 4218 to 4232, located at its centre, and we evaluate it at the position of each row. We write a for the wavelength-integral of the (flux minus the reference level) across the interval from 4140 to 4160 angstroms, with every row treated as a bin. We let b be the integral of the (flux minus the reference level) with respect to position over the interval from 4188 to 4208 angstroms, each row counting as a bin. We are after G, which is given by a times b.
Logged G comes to 1106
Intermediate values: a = -33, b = -33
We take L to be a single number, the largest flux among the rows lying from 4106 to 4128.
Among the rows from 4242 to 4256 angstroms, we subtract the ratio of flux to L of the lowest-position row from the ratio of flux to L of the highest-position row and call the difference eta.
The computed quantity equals -0.094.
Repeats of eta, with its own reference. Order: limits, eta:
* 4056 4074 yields 0.066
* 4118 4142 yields -0.031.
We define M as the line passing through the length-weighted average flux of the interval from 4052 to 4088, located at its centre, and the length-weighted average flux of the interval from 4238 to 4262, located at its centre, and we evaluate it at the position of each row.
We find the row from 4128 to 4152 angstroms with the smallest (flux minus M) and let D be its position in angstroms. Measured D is 4150.0 angstroms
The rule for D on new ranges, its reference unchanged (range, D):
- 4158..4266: 4189.0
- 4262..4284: 4273.0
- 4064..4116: 4102.0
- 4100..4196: 4102.0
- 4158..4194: 4189.0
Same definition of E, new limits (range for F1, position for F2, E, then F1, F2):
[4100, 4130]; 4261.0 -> -2.8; 33.6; 32.72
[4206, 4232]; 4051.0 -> -3.0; 35.6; 29.68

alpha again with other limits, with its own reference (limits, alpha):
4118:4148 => 4136.9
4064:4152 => 4105.7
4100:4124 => 4107.0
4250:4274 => 4264.7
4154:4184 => 4170.2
